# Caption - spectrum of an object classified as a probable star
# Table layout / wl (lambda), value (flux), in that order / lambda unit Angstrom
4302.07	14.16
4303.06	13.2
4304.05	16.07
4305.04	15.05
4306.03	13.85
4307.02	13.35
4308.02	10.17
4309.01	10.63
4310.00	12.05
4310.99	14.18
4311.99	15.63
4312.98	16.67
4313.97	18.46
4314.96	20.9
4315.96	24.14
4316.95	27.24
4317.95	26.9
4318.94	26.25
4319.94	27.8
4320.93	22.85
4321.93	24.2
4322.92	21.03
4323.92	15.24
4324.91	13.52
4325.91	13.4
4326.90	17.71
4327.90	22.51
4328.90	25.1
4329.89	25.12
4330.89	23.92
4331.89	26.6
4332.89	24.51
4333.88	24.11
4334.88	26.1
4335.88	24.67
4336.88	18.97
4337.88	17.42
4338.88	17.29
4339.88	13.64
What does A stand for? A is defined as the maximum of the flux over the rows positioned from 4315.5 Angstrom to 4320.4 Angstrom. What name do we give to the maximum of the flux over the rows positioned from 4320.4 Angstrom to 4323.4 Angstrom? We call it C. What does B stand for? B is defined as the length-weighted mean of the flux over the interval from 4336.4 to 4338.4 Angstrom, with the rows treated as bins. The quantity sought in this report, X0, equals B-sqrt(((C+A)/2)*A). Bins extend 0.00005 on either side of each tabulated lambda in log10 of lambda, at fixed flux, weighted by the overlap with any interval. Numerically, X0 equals -9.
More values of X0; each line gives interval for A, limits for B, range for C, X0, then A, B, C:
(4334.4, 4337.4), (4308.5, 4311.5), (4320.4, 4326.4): -13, 26.1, 12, 24.2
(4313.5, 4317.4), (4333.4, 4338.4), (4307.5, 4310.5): -1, 27.24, 22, 12.05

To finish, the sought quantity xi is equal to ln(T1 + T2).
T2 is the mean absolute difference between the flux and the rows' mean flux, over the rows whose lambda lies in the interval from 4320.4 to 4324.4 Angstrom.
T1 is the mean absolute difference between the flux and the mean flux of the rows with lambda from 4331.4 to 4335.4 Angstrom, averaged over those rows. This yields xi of 1.3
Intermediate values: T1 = 1.0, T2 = 2.8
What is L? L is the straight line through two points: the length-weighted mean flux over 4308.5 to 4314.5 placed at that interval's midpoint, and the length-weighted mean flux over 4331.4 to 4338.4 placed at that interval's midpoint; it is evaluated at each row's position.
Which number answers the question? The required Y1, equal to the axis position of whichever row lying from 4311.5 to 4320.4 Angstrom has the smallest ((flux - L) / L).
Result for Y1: 4311.99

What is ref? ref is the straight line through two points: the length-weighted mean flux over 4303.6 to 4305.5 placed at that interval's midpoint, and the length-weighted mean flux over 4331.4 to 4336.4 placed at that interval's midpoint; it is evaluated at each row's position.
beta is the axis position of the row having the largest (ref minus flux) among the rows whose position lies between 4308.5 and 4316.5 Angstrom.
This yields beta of 4309.01 Angstrom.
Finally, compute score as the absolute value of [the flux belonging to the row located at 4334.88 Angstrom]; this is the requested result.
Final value 26.1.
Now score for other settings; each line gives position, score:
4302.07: 14.2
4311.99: 15.6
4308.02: 10.2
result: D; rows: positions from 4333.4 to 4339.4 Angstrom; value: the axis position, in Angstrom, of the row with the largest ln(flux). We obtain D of 4334.88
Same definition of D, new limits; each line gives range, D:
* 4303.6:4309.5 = 4304.05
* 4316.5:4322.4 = 4319.94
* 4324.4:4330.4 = 4329.89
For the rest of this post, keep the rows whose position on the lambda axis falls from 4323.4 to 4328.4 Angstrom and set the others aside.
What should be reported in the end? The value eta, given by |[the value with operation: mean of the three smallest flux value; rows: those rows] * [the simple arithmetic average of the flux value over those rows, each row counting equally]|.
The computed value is 232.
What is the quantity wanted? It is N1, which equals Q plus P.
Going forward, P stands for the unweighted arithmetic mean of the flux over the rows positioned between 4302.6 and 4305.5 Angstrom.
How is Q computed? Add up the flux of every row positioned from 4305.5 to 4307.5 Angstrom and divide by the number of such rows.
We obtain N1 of 28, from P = 15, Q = 14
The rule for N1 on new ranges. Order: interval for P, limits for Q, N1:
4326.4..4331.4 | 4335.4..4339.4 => 42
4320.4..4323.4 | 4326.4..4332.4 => 46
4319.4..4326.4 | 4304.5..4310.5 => 32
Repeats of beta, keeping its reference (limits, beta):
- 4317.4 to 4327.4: 4325.91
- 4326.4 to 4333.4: 4326.90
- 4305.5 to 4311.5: 4308.02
